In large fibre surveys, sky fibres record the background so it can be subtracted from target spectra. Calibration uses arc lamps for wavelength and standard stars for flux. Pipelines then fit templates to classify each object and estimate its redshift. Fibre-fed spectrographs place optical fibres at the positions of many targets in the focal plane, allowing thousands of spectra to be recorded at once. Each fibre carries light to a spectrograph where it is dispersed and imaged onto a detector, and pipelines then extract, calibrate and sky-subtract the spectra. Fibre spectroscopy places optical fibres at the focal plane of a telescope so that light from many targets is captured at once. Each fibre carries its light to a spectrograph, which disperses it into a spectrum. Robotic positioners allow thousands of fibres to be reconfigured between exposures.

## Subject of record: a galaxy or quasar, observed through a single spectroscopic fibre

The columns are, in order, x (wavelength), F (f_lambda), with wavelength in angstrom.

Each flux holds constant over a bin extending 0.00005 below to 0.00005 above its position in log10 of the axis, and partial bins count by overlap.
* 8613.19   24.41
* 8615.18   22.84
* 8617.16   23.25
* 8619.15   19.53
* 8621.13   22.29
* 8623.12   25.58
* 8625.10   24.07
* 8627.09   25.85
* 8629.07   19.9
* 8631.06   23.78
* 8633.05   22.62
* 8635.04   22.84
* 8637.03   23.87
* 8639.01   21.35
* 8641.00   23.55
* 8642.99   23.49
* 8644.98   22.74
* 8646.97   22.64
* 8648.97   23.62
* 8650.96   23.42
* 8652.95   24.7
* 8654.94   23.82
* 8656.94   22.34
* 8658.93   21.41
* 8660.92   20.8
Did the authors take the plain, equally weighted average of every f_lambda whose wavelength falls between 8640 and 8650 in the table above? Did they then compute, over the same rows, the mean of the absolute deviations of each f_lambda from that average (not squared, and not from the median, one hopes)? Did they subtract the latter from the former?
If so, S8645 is 22.8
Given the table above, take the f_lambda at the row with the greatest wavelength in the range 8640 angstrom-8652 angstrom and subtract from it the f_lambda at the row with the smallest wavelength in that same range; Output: -0.1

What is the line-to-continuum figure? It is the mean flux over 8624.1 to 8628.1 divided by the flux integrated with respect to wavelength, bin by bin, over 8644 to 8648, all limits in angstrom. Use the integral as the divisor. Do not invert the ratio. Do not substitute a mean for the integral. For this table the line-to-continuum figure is 0.28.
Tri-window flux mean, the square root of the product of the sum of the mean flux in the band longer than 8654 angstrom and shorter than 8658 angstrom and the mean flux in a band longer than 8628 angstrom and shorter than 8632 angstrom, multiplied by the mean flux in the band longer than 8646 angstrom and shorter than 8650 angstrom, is 32.2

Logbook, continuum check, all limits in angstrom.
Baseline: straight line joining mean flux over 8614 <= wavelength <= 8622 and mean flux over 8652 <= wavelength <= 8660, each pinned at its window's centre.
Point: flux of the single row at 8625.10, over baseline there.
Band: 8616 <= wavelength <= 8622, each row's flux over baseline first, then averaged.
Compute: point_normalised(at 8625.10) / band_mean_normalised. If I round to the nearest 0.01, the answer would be 1.10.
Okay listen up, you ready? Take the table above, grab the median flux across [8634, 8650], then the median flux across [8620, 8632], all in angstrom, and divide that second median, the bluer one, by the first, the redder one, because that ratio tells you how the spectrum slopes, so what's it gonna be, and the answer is 1.03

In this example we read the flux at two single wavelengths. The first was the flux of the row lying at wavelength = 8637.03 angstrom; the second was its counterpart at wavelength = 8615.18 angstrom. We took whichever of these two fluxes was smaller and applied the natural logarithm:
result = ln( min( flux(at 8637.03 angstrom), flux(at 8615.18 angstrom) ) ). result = 3.13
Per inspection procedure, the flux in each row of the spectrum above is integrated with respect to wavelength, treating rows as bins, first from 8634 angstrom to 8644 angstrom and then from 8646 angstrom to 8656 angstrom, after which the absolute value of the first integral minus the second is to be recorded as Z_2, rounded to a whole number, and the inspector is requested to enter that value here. 6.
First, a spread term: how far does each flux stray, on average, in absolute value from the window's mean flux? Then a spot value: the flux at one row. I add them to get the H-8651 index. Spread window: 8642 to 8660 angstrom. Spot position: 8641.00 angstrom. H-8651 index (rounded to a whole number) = 24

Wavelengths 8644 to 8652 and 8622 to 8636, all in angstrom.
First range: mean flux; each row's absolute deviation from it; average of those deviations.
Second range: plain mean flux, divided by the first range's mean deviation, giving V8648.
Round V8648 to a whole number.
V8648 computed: 57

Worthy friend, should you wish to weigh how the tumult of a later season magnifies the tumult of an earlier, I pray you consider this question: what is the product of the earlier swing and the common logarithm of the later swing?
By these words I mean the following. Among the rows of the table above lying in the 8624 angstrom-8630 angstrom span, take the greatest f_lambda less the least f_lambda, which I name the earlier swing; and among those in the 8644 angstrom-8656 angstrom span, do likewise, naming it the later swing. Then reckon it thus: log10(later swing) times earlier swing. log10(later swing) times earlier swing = 1.9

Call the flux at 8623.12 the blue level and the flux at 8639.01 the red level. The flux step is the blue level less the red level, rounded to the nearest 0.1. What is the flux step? 4.2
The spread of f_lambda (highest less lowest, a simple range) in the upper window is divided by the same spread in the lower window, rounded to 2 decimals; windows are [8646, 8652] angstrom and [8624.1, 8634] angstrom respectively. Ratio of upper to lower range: 0.16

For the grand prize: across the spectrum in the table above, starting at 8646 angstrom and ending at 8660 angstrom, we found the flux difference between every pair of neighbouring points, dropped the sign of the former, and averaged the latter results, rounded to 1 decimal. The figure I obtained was 1.0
